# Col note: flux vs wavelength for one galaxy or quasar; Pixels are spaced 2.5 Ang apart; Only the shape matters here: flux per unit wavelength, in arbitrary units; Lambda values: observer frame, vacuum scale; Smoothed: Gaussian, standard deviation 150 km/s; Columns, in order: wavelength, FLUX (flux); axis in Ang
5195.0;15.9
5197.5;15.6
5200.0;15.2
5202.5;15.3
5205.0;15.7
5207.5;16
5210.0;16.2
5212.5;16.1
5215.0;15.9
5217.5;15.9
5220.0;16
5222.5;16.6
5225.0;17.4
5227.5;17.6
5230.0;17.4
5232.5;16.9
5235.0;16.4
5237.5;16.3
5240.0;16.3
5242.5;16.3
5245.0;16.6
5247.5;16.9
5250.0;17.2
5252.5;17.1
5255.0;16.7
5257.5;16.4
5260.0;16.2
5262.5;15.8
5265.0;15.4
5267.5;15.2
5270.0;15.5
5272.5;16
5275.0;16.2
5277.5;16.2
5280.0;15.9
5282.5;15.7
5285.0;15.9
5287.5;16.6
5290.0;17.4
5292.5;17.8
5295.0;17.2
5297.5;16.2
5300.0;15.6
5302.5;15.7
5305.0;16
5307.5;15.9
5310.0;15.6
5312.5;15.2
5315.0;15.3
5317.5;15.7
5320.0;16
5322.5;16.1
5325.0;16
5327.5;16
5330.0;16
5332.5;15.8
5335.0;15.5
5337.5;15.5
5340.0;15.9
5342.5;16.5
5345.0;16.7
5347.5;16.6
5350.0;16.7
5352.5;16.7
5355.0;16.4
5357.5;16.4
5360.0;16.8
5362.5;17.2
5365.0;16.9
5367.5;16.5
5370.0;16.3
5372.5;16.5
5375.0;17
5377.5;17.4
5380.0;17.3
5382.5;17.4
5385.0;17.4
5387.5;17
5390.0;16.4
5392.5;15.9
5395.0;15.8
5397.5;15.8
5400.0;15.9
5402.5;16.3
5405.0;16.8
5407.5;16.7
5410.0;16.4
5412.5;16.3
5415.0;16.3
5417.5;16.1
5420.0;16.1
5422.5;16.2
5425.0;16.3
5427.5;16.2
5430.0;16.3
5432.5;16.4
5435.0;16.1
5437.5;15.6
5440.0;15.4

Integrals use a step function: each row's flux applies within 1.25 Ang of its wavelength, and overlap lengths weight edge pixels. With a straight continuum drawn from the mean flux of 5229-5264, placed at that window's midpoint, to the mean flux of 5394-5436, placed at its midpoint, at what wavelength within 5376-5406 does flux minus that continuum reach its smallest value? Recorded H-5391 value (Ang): 5395.0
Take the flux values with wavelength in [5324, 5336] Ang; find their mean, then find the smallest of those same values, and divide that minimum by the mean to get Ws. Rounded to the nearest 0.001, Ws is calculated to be 0.977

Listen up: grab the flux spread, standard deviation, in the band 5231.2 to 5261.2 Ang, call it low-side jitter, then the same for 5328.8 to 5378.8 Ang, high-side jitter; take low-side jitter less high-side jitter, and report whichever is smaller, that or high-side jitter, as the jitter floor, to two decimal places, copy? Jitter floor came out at -0.17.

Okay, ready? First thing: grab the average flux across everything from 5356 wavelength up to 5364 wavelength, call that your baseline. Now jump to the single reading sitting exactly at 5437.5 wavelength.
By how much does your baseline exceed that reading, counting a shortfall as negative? 1.2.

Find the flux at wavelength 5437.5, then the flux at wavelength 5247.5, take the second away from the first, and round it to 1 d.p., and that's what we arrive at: -1.3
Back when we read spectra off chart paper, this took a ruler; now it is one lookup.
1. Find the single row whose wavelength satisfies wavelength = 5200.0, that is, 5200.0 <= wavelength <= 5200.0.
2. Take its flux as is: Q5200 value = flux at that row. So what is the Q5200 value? 15.2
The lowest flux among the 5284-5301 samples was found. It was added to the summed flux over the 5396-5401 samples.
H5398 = 47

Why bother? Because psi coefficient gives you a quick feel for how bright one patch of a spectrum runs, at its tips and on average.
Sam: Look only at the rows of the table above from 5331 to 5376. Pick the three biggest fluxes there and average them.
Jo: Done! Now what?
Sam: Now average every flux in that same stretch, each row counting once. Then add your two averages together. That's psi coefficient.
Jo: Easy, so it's 33.5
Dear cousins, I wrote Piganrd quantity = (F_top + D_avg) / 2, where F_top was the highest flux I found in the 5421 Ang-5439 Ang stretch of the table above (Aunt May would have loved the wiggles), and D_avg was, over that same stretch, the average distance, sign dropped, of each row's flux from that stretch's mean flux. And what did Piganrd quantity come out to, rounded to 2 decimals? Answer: 8.29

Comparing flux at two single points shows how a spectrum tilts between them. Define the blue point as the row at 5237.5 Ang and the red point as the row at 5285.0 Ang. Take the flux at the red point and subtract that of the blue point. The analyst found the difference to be -0.40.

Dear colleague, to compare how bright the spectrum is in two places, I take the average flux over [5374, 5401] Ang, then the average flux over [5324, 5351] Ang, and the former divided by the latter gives 1.03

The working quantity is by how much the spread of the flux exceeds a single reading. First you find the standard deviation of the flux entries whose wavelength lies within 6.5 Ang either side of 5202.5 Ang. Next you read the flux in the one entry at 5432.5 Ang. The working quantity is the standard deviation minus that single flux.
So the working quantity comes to -16.1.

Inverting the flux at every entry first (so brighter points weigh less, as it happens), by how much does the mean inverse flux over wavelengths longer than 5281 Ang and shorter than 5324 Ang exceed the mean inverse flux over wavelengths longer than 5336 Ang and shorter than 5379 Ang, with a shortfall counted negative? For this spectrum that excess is 0.0019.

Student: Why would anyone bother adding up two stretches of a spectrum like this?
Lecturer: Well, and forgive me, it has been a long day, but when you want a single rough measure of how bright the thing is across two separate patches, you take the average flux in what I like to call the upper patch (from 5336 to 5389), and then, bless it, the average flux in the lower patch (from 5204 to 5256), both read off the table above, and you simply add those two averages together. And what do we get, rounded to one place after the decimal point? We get 33.3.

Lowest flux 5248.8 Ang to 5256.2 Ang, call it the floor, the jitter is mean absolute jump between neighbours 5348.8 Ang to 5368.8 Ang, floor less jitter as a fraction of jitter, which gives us 64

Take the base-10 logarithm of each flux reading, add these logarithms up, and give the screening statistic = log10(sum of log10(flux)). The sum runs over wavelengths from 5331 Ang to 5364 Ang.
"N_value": 1.20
